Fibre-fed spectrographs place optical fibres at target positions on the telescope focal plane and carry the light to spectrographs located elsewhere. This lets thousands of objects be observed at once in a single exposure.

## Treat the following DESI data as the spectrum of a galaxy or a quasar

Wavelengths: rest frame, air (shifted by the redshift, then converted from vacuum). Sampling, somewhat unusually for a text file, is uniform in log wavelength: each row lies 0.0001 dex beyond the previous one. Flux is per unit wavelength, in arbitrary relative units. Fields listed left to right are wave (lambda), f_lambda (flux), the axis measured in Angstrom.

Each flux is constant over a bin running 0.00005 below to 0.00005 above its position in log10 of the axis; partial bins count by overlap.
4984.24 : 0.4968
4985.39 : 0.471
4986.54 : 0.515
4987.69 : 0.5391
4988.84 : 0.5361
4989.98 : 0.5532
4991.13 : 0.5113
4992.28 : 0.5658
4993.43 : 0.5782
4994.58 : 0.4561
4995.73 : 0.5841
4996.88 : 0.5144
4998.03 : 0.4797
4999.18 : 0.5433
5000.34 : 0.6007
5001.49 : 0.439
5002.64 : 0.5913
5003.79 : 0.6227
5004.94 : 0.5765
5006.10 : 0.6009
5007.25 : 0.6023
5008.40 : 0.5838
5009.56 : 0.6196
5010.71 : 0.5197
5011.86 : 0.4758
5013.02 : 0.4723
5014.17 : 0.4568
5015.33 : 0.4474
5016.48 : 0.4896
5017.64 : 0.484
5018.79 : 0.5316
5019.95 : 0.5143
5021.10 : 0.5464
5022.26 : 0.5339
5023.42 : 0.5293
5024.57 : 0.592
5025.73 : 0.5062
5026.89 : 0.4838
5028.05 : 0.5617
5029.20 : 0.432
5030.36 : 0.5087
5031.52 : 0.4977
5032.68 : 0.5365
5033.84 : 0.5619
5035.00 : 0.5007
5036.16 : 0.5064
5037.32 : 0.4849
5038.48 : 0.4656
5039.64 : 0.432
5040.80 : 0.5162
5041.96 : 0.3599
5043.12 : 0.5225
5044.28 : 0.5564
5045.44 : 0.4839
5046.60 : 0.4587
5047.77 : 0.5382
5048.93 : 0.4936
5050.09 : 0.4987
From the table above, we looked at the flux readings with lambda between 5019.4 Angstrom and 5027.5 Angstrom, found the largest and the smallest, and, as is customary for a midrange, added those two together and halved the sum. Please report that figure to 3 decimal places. 0.538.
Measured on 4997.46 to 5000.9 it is 0.540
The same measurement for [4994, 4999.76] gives 0.520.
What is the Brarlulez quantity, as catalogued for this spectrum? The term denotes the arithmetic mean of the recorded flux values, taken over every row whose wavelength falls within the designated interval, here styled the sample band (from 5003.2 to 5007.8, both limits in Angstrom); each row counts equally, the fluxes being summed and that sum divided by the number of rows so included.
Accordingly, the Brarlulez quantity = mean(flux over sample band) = 0.601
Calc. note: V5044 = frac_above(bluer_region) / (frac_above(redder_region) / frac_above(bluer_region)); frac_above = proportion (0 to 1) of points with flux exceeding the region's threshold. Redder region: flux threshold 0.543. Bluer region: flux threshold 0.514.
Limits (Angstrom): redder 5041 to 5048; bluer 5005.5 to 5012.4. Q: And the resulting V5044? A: 4.2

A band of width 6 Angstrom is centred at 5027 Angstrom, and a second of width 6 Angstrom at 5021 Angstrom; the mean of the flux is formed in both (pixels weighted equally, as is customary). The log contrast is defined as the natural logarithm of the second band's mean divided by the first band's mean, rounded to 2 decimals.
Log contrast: 0.03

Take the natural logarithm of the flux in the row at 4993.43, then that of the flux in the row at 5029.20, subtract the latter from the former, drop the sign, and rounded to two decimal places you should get 0.29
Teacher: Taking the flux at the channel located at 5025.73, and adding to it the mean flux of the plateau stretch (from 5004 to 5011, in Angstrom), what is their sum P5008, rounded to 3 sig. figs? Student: 1.09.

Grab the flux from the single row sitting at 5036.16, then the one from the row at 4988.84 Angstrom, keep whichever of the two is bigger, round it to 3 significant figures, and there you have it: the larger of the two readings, 0.536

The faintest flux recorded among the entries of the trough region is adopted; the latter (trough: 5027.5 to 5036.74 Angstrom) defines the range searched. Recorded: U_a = 0.432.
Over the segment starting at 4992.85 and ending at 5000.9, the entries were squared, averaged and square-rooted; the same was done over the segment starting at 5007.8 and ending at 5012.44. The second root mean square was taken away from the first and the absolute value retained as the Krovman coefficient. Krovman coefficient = 0.013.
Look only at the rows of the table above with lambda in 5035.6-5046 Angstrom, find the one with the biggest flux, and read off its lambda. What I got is 5044.28 Angstrom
